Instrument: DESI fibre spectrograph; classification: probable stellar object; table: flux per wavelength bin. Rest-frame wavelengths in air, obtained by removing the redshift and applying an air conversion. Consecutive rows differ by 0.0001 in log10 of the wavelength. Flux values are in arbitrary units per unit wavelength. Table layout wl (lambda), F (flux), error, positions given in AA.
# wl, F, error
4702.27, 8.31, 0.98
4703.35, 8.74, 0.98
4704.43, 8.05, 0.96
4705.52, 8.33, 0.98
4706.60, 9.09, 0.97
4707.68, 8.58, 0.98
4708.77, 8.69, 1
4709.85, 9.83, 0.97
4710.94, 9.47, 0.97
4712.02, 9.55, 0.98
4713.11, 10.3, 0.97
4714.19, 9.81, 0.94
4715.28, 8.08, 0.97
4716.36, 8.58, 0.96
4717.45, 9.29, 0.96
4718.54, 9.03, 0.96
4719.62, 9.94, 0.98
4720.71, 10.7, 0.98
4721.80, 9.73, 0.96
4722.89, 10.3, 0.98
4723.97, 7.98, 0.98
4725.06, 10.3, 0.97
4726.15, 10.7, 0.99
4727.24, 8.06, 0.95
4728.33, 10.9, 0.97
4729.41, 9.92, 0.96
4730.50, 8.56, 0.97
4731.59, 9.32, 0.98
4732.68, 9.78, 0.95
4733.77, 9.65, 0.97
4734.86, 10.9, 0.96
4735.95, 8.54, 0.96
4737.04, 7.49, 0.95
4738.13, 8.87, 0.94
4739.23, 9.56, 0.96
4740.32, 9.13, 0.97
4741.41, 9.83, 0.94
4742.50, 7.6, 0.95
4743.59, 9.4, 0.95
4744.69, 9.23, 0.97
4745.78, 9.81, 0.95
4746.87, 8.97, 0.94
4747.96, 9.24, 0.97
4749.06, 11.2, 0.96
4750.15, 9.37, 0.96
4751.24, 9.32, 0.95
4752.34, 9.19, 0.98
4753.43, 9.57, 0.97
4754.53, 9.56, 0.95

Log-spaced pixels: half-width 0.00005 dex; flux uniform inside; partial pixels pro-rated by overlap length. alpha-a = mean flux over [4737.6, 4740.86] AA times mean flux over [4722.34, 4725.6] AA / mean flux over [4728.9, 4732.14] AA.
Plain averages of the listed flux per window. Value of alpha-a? 9.44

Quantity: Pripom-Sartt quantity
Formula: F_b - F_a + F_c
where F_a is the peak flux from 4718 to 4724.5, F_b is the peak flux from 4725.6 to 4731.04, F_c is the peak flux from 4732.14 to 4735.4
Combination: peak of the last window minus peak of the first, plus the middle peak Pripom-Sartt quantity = 11.1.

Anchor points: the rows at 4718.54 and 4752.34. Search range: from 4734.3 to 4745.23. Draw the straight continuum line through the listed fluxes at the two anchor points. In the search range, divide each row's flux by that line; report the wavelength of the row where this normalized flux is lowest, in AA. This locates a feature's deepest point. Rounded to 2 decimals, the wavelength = 4737.04 AA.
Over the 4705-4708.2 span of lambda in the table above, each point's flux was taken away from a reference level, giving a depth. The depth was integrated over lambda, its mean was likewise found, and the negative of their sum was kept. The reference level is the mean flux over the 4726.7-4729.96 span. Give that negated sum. -4.1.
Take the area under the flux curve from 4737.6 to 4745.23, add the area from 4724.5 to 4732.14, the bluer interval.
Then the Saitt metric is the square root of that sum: 12.0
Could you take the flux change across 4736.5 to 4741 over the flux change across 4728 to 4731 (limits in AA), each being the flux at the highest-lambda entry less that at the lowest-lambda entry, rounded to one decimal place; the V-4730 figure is -0.7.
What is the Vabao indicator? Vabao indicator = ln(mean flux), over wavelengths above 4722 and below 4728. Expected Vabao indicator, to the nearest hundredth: 2.25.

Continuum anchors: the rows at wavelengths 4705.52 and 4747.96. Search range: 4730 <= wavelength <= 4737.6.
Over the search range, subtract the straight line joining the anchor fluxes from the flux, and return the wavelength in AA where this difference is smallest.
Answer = 4737.04 AA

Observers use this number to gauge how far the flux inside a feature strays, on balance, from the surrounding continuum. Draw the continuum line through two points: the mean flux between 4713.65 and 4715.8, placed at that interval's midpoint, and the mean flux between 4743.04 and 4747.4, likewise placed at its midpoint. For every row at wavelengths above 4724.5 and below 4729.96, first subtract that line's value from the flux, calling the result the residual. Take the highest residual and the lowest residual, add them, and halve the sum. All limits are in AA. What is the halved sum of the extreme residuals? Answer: 0.4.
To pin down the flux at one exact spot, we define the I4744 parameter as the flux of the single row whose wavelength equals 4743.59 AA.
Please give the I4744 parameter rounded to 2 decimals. 9.40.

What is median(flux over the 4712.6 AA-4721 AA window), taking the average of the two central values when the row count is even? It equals 9.55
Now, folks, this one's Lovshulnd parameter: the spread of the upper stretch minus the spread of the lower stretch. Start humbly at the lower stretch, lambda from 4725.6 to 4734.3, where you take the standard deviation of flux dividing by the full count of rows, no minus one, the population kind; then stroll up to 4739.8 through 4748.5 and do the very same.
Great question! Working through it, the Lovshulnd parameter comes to -0.25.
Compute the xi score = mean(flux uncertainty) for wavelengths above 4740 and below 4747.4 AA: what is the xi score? 0.953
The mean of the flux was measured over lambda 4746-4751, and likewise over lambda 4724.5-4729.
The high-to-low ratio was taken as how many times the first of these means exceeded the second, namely 0.97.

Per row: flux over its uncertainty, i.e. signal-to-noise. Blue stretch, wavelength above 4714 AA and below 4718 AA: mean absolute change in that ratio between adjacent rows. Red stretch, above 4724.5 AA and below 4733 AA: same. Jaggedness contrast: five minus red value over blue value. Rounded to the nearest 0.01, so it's 3.86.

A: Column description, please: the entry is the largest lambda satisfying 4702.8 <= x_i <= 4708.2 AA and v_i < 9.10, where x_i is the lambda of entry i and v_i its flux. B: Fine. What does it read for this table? 4707.68 AA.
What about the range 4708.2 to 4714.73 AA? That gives 4708.77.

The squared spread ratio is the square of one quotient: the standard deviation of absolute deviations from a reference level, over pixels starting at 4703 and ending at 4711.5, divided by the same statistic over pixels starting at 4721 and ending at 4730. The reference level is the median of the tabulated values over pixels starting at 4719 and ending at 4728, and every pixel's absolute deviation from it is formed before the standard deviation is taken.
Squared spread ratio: 0.51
